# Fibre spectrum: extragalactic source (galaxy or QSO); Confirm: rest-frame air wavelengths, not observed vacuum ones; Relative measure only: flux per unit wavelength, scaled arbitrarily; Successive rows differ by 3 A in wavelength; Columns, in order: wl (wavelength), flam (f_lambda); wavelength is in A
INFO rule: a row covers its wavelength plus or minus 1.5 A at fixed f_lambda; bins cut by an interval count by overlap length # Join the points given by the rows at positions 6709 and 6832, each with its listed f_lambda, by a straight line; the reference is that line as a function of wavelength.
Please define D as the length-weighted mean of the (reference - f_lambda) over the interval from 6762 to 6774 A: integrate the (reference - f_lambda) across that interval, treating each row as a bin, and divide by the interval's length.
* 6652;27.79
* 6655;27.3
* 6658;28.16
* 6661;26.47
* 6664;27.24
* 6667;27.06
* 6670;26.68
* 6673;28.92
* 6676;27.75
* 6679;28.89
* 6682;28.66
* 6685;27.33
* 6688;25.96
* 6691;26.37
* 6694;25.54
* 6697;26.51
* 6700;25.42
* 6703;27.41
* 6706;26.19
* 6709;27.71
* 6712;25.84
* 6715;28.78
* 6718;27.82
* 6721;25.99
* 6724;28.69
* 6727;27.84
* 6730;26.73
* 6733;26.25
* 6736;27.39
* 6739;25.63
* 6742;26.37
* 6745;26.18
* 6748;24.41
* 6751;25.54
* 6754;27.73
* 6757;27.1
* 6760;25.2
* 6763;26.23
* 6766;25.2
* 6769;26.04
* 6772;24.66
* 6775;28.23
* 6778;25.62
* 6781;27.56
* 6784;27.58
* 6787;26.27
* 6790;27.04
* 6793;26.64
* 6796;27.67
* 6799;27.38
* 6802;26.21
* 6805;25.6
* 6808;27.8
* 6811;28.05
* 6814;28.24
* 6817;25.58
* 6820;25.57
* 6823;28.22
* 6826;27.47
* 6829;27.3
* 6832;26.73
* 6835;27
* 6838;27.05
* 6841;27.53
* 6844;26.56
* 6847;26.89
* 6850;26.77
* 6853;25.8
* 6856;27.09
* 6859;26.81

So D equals 1.6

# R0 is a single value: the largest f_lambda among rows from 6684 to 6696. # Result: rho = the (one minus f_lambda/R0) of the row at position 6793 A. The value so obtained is 0.03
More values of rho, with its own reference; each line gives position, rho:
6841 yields -0.01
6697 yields 0.03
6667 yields 0.01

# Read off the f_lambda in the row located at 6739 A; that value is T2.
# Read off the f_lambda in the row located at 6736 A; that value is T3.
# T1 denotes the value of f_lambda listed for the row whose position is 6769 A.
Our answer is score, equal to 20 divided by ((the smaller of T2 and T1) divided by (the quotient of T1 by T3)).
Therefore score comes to 0.742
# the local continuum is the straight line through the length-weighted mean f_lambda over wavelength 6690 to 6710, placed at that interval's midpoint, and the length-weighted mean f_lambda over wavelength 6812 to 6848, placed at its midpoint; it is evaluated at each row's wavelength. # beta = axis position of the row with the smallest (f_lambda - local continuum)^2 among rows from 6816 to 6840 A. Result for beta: 6838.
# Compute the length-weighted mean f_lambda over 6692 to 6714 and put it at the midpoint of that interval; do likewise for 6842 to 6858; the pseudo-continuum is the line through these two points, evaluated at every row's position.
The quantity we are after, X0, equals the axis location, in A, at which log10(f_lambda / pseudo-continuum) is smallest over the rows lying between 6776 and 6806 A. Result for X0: 6805 A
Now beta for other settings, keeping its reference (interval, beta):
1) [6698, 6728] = 6706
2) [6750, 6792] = 6790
